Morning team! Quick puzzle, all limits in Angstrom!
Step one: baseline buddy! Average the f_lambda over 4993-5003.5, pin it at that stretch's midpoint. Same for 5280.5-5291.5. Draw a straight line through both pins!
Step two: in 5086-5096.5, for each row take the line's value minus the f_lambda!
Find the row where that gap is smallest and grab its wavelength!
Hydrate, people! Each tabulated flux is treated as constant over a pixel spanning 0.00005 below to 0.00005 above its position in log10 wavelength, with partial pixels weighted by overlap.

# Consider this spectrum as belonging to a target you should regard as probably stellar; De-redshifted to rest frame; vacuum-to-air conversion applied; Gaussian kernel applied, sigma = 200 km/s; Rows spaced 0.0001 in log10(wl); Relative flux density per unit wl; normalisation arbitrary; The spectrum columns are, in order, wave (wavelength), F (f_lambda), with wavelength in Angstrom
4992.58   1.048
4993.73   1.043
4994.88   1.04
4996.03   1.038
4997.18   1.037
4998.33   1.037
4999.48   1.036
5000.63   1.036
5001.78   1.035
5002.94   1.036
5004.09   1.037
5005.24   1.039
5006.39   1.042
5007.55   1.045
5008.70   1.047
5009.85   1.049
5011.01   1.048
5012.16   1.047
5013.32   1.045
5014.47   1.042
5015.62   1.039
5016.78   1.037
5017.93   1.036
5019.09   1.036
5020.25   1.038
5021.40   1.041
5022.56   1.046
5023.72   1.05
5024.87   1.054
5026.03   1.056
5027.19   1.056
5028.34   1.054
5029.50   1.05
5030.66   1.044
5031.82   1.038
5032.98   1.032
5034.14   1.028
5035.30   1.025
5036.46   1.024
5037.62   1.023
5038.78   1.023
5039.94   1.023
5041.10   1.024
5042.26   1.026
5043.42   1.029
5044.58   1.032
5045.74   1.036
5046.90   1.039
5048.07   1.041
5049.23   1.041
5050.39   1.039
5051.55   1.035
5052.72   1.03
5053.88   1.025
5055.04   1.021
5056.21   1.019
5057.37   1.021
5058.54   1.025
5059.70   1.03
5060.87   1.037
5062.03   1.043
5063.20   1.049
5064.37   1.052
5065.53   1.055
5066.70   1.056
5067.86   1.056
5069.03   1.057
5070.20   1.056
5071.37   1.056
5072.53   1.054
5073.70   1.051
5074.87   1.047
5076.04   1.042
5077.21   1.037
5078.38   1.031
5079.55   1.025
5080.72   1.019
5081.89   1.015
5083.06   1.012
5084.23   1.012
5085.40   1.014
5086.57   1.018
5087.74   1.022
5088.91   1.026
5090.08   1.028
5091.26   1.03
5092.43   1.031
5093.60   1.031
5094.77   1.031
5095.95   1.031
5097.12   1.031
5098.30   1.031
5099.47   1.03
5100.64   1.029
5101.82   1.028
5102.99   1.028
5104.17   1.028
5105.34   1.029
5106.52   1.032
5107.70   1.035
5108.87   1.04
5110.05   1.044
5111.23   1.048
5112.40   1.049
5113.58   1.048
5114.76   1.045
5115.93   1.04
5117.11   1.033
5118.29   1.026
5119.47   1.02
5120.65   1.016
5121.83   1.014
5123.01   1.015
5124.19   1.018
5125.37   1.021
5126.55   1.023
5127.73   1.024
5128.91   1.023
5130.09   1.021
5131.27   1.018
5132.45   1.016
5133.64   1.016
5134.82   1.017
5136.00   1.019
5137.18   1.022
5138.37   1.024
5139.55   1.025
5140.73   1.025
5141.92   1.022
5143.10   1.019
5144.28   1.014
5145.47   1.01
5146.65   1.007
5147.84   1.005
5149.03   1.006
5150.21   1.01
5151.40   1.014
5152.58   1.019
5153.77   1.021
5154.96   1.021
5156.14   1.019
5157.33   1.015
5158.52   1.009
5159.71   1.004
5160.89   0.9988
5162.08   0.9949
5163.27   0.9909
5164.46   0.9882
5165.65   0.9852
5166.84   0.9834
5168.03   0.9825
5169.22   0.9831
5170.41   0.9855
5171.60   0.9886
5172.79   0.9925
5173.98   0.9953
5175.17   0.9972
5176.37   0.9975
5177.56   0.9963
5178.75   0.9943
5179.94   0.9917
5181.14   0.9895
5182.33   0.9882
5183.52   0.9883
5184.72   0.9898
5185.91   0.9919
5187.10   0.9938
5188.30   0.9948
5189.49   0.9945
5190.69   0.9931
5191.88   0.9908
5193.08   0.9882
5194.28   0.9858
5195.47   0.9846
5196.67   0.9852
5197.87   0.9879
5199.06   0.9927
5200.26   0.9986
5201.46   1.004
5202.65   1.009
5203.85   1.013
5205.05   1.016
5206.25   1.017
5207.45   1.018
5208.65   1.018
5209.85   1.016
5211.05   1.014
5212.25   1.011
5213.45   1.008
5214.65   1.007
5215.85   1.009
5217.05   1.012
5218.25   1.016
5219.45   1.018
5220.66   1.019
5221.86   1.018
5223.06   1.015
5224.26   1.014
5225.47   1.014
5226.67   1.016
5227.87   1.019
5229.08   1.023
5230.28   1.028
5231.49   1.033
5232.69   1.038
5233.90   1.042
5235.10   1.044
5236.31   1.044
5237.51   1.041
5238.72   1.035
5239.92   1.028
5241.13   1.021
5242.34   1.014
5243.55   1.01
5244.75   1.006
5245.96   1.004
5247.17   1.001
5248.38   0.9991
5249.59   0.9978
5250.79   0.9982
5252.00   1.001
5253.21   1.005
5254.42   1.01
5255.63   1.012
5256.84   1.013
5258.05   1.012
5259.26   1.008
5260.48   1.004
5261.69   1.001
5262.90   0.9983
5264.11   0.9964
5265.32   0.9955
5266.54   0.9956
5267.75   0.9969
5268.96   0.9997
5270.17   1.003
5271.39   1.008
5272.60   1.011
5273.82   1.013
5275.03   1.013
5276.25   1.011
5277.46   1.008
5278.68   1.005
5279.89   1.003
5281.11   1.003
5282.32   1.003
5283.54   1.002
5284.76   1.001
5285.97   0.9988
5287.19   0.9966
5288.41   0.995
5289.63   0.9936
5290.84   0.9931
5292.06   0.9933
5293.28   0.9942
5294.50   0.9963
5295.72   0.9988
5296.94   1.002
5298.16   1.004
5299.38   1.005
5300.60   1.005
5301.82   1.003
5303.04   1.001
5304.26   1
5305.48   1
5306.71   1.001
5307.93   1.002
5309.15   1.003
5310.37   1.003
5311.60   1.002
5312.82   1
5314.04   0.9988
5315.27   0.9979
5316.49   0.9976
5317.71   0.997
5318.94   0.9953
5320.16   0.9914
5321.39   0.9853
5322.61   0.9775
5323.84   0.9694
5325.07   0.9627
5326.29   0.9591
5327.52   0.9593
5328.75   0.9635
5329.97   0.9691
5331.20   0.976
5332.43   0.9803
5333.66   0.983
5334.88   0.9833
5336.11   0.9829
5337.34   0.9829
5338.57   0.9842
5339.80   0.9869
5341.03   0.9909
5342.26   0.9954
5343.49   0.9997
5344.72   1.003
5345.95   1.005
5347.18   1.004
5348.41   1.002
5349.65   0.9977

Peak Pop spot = 5095.95 Angstrom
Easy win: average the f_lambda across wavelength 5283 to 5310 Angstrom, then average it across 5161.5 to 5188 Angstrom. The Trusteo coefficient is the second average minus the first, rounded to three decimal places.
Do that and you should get -0.009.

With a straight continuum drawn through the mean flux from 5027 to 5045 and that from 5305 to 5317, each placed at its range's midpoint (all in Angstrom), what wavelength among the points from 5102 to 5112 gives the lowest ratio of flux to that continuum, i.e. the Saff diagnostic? 5102.99 Angstrom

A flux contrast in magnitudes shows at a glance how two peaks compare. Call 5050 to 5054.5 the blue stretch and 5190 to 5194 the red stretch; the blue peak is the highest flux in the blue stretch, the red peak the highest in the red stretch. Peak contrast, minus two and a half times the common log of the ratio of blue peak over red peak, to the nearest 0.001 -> -0.049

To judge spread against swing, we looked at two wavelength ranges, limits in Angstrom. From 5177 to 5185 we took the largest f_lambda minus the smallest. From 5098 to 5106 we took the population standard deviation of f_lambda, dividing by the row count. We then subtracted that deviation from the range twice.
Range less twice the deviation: 0.006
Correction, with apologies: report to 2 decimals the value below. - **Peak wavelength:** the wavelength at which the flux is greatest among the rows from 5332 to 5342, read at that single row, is 5341.03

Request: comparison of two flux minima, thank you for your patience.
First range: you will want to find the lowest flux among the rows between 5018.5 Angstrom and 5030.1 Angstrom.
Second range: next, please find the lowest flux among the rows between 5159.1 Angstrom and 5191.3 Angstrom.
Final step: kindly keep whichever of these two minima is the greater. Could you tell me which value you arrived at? 1.04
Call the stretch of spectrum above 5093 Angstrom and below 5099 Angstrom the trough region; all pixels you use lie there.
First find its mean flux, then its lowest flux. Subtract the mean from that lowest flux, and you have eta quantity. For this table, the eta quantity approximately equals 0.0000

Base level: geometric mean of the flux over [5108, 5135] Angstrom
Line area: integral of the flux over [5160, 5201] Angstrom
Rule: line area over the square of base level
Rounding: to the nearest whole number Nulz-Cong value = 38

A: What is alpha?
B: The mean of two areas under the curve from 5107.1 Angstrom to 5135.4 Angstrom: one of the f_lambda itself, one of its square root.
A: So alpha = 28.9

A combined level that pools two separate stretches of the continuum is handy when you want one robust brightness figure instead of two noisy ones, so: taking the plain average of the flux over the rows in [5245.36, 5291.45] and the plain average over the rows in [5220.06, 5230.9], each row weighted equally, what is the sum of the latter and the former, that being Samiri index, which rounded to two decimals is 2.02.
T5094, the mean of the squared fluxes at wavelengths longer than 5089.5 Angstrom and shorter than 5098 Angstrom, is 1.06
